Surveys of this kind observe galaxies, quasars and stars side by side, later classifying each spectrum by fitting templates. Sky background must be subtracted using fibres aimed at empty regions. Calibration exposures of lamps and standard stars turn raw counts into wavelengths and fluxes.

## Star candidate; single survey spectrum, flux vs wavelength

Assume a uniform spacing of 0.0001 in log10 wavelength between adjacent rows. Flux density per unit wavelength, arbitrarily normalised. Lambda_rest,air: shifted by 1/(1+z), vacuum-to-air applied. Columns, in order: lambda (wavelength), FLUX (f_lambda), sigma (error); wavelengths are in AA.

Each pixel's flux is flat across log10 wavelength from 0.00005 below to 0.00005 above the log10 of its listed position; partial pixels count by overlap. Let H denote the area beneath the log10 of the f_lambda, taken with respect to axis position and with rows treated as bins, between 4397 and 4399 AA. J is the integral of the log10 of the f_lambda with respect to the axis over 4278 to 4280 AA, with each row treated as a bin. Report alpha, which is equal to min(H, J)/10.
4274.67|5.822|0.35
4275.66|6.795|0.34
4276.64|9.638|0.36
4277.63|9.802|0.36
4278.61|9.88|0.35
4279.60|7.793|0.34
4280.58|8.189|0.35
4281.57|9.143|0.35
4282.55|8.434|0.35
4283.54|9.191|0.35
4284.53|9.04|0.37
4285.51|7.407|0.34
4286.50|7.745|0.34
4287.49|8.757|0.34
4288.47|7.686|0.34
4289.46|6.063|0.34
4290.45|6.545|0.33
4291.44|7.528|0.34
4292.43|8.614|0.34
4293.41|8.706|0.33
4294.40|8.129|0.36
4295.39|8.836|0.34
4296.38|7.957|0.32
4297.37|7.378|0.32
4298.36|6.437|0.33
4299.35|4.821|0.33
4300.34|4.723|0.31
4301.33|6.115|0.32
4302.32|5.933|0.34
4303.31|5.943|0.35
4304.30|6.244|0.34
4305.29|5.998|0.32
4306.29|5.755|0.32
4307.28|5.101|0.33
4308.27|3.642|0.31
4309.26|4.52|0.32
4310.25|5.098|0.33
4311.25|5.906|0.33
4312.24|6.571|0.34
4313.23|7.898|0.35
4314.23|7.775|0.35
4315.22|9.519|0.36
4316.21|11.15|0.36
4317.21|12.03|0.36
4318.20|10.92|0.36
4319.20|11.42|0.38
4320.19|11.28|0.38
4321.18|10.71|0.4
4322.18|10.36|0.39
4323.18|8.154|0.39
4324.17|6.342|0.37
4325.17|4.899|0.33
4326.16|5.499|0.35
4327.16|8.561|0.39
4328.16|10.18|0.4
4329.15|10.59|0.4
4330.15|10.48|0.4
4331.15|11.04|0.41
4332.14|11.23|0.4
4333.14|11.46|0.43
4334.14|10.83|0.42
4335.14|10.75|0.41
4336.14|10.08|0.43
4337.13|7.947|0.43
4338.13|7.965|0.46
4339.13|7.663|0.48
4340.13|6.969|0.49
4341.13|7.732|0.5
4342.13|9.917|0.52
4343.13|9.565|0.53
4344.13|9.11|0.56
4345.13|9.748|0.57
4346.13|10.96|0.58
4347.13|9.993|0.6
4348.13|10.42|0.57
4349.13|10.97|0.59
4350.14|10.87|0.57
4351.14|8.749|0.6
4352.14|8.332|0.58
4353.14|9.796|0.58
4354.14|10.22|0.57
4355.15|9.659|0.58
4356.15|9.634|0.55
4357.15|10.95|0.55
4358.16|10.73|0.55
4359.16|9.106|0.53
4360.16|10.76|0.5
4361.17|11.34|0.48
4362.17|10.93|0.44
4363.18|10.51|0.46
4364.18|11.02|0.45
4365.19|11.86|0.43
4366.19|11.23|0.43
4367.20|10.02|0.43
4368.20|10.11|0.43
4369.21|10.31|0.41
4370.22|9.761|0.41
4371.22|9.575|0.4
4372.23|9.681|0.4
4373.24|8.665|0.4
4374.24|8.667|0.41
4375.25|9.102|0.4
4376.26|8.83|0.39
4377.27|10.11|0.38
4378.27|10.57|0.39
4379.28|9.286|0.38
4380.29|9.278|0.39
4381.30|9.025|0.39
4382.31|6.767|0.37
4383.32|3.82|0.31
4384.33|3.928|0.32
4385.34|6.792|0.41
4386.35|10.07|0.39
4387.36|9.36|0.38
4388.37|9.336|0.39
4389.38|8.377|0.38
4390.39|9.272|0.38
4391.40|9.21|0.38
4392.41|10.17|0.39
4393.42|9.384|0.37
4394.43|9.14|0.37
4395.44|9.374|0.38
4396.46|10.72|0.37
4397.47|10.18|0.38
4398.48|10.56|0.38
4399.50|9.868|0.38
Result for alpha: 0.190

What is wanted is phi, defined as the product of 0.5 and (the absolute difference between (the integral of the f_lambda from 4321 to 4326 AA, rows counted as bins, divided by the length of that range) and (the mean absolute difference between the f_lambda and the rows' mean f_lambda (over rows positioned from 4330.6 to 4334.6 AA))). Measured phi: 3.8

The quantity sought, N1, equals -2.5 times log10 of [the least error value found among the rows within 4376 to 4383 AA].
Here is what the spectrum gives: 1.1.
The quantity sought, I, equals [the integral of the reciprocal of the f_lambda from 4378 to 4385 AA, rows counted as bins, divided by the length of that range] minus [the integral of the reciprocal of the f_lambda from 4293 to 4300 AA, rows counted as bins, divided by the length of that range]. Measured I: 0.016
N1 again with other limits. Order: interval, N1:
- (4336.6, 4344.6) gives 0.9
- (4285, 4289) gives 1.2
